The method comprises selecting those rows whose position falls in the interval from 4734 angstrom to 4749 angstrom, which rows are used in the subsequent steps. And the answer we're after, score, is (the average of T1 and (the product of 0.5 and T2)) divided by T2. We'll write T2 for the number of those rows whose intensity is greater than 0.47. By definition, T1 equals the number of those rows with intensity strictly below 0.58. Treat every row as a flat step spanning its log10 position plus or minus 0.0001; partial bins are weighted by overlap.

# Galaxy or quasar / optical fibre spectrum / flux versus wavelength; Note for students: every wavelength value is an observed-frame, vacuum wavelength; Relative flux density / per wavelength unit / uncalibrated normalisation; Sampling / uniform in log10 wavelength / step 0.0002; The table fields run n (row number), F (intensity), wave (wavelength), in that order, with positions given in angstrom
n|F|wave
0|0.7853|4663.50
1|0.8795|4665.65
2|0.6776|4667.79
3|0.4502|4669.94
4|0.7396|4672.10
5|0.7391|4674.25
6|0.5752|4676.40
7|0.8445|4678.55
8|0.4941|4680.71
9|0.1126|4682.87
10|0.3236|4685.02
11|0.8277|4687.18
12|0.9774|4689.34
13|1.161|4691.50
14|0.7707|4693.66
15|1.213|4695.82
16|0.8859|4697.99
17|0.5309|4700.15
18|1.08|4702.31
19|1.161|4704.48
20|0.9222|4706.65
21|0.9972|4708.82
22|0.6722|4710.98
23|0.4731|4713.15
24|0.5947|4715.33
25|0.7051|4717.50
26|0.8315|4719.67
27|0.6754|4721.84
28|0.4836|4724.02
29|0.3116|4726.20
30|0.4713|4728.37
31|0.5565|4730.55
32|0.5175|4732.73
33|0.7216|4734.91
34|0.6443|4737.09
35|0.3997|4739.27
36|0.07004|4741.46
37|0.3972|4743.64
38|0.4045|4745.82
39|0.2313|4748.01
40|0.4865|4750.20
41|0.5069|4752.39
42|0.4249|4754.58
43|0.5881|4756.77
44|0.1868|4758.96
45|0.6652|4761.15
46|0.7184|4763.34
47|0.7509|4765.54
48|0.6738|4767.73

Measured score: 1.5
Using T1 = 5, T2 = 2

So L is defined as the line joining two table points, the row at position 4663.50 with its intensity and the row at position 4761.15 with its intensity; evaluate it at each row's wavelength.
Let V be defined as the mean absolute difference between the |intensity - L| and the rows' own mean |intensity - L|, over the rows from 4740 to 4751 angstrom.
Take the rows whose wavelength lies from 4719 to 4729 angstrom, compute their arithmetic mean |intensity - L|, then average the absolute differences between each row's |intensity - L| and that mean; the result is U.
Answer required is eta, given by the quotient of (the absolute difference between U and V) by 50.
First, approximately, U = 0.100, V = 0.13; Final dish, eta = 0.0007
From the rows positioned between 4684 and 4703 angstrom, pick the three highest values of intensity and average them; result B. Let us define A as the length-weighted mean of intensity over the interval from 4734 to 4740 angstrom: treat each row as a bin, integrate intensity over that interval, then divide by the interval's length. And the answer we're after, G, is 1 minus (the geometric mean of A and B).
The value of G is 0.2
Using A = 0.6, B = 1.15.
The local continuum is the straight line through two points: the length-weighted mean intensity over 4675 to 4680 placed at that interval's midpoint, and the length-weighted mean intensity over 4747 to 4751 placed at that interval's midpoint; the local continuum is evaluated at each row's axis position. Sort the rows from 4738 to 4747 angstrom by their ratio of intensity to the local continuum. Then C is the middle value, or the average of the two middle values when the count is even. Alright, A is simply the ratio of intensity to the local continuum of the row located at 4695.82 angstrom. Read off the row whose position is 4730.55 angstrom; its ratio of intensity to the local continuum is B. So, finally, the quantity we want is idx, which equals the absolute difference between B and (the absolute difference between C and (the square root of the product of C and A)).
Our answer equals 0.86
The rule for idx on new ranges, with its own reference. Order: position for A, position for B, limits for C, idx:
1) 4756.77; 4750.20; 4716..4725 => 1.19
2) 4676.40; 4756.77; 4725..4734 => 1.71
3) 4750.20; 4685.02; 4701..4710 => 0.25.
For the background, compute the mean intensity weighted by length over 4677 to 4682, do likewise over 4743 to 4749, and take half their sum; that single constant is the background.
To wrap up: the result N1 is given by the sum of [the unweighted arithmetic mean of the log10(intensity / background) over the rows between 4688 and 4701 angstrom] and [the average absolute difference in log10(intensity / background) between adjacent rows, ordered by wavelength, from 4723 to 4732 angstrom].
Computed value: 0.41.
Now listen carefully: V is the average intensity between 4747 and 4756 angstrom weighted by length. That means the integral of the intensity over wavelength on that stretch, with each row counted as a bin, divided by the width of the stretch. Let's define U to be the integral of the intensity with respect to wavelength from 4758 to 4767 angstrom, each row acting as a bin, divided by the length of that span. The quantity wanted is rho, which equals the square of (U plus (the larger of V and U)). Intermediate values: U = 0.59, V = 0.4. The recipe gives 1.4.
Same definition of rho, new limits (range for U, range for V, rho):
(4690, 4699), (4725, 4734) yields 4.1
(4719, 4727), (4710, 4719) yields 1.4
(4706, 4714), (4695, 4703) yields 2.8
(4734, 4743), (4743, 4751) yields 0.8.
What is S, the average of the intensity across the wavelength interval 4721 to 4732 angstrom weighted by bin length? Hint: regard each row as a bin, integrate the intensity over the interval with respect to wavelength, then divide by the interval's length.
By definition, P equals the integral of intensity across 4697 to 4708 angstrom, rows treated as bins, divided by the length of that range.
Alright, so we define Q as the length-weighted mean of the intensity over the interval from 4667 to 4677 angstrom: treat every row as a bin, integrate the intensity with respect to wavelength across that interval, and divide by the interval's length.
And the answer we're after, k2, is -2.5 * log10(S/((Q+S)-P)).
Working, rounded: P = 0.92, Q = 0.6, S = 0.50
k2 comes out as -0.9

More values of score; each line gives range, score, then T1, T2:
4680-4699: 0.5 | 3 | 7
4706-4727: 0.4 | 3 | 9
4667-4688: 0.6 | 5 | 7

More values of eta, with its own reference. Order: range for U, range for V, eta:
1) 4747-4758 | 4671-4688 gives 0.0015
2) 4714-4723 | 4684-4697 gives 0.0024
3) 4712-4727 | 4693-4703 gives 0.0006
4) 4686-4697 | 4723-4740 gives 0.0013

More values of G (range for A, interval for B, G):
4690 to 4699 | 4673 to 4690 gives 0.1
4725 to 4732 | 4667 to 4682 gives 0.4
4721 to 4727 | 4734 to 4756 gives 0.4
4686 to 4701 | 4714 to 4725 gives 0.2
